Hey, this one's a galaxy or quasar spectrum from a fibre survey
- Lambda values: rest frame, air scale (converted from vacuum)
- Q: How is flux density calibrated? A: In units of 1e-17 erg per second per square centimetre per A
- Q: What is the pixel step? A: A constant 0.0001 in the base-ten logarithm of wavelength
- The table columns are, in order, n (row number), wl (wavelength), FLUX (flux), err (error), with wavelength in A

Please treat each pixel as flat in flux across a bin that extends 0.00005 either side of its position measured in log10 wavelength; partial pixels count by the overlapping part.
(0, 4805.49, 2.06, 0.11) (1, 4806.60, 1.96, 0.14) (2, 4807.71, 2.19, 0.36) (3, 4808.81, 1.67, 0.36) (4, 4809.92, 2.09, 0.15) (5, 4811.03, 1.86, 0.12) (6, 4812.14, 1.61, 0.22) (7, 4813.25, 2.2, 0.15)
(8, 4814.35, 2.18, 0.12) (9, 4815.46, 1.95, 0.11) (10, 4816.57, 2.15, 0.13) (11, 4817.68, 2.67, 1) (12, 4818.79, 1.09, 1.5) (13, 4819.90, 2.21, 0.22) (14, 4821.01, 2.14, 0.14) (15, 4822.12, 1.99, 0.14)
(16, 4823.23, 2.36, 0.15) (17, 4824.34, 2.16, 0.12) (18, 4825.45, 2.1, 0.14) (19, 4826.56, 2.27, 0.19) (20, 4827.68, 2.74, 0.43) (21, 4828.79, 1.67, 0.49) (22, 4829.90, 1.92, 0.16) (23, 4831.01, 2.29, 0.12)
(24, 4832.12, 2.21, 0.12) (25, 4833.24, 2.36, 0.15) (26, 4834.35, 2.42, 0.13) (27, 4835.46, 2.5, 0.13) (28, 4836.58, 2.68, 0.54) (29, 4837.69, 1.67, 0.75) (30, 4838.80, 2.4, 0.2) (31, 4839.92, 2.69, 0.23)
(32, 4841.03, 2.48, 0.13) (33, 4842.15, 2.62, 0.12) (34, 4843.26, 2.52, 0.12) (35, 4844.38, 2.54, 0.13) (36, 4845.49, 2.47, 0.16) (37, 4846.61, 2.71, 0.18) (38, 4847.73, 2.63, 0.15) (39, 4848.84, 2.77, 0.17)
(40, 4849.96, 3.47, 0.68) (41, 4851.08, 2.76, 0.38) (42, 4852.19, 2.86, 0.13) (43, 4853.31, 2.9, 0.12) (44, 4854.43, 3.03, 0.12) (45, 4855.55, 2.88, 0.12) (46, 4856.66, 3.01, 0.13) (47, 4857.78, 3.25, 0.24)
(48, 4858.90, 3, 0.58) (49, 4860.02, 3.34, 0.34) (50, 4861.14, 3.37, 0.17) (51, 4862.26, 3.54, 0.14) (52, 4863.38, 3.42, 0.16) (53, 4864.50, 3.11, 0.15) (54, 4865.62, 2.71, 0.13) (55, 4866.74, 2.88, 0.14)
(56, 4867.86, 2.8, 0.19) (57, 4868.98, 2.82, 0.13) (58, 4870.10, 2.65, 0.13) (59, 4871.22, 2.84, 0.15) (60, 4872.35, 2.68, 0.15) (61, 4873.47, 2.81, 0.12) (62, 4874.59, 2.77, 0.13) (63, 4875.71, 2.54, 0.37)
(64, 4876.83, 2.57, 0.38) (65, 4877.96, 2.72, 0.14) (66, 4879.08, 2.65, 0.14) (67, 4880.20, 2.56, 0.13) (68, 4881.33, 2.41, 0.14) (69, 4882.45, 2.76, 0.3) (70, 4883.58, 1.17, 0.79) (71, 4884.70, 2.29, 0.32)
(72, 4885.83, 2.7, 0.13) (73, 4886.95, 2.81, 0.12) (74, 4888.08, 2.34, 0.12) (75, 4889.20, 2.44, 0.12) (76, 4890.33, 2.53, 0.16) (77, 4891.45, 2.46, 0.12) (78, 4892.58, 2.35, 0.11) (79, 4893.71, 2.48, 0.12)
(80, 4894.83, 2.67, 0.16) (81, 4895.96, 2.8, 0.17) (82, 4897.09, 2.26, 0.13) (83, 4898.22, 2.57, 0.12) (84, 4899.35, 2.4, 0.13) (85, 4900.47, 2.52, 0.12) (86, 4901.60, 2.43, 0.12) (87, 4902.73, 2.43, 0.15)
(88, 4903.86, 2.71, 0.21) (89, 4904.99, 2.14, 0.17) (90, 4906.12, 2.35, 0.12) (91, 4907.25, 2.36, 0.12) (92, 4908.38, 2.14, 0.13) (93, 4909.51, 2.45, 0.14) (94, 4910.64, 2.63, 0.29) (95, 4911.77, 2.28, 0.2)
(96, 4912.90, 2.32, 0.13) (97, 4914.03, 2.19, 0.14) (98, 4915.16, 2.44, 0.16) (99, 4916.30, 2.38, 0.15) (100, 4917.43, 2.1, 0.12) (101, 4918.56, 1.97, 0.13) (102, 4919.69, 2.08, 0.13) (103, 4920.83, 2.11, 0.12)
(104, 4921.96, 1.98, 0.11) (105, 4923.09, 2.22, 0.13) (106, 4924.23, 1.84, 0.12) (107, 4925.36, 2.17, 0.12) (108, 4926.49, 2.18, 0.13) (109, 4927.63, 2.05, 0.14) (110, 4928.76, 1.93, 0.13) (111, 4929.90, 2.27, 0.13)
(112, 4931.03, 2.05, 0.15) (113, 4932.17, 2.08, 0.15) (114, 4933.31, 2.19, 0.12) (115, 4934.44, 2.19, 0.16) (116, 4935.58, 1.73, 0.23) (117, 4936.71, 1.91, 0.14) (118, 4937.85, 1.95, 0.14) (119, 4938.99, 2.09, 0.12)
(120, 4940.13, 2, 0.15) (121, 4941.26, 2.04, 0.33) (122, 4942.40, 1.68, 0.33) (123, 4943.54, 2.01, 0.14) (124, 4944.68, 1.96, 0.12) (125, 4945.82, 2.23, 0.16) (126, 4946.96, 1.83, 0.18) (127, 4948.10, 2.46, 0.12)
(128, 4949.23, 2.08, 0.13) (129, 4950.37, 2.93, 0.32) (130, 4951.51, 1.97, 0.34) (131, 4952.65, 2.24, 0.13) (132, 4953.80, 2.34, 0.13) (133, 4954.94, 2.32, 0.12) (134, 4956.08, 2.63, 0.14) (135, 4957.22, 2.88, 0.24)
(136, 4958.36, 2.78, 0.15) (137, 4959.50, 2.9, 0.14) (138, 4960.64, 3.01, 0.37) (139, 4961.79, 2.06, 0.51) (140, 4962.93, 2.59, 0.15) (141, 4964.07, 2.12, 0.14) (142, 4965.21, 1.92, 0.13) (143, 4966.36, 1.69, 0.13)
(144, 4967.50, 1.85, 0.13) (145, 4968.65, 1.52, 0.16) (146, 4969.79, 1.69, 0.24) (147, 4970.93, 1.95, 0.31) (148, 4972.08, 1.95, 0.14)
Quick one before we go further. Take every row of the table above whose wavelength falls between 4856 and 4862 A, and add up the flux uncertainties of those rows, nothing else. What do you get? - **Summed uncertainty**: 1.5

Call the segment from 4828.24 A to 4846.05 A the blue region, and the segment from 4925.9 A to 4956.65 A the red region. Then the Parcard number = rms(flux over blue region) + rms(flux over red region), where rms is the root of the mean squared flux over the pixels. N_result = 4.5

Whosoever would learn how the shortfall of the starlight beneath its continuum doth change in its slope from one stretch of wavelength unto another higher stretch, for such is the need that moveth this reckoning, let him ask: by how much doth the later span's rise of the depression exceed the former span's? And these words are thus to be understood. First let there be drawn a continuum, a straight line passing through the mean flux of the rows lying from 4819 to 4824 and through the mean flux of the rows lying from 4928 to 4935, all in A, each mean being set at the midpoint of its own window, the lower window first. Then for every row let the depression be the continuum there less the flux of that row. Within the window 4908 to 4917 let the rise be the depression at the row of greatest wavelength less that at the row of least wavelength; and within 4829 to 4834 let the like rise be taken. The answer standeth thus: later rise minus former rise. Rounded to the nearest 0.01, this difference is 0.20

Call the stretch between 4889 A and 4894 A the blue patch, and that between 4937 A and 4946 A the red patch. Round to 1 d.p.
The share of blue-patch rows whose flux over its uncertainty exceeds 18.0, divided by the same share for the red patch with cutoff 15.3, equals 3.2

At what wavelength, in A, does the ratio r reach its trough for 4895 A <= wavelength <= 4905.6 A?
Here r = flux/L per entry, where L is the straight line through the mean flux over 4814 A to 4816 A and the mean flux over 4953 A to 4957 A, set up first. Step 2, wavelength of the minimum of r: 4904.99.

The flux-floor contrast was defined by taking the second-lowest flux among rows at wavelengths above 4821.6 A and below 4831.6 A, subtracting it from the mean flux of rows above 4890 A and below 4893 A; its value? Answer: 0.5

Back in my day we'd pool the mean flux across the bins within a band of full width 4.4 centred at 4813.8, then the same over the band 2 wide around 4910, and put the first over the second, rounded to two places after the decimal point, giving 0.78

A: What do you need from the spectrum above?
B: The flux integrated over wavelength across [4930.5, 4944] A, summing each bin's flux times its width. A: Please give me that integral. 27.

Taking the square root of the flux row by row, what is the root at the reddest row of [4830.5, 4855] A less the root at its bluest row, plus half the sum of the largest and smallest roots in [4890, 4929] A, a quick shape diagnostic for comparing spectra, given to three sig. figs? 1.74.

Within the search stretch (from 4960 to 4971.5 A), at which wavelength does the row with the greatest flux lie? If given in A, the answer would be 4960.64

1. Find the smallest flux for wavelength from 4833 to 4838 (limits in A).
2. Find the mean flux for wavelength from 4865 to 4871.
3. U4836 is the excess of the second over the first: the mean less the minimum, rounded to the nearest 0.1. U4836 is 1.1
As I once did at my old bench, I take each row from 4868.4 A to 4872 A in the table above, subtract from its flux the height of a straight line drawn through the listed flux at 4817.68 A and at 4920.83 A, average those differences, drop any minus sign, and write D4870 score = 0.38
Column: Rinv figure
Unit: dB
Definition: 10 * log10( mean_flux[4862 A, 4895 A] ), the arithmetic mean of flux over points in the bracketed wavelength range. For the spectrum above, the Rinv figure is 4.2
